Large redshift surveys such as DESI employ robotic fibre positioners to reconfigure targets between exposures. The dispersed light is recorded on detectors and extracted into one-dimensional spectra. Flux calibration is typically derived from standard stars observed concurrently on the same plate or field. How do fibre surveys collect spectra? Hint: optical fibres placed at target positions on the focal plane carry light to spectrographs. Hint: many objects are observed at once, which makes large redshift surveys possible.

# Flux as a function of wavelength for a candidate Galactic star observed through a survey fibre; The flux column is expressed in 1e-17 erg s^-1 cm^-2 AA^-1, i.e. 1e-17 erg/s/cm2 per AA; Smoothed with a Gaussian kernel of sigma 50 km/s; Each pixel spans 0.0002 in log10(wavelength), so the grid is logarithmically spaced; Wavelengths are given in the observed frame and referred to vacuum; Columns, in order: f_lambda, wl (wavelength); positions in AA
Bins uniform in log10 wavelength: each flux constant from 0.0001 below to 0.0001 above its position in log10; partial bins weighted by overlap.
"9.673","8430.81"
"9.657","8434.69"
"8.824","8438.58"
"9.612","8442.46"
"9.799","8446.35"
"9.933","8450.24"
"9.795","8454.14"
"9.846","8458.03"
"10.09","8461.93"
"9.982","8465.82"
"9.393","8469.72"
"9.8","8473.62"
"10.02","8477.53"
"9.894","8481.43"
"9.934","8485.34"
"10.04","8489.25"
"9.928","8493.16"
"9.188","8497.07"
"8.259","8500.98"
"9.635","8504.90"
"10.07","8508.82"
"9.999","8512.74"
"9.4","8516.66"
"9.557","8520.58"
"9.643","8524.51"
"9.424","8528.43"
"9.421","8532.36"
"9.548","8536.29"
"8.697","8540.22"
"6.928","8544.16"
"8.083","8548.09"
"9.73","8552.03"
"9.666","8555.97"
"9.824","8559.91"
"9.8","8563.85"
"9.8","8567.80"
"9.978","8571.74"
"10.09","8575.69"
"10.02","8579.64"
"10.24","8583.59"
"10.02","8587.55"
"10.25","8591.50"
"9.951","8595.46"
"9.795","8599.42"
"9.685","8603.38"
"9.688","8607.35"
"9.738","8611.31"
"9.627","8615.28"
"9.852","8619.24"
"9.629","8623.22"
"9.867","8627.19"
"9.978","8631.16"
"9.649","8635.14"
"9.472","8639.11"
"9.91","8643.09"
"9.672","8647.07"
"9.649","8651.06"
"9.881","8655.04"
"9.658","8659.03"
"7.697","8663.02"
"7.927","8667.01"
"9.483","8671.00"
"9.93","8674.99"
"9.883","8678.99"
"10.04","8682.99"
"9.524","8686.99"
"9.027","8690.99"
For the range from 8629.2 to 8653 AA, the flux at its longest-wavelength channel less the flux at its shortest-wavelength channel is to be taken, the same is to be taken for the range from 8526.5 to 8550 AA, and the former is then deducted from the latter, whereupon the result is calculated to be -1.0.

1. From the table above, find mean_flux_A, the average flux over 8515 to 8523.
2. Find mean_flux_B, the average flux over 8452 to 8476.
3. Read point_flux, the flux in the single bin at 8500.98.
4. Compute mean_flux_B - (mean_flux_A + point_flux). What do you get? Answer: -7.9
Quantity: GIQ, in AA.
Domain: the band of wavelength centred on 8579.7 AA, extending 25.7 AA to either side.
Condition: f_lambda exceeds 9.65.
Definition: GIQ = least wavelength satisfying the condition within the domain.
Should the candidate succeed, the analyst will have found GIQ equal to 8555.97 AA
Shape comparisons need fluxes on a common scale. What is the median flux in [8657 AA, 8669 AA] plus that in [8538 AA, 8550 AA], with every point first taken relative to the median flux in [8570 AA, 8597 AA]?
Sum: 1.60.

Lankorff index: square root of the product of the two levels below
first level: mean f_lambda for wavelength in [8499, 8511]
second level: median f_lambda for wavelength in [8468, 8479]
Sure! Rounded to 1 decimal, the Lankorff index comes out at 9.6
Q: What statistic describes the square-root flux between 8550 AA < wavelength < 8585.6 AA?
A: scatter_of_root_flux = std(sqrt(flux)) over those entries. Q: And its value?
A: 0.03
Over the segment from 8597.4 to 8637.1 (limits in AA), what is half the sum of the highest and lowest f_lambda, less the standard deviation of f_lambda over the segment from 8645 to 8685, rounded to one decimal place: 9.0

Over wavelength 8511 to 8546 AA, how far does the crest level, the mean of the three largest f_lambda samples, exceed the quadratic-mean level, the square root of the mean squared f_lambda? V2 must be 0.51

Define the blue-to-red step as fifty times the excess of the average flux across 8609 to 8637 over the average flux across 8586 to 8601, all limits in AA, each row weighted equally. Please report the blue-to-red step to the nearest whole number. -12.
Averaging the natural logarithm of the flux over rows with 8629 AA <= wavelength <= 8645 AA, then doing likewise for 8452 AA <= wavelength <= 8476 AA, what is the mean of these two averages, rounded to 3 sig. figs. 2.28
